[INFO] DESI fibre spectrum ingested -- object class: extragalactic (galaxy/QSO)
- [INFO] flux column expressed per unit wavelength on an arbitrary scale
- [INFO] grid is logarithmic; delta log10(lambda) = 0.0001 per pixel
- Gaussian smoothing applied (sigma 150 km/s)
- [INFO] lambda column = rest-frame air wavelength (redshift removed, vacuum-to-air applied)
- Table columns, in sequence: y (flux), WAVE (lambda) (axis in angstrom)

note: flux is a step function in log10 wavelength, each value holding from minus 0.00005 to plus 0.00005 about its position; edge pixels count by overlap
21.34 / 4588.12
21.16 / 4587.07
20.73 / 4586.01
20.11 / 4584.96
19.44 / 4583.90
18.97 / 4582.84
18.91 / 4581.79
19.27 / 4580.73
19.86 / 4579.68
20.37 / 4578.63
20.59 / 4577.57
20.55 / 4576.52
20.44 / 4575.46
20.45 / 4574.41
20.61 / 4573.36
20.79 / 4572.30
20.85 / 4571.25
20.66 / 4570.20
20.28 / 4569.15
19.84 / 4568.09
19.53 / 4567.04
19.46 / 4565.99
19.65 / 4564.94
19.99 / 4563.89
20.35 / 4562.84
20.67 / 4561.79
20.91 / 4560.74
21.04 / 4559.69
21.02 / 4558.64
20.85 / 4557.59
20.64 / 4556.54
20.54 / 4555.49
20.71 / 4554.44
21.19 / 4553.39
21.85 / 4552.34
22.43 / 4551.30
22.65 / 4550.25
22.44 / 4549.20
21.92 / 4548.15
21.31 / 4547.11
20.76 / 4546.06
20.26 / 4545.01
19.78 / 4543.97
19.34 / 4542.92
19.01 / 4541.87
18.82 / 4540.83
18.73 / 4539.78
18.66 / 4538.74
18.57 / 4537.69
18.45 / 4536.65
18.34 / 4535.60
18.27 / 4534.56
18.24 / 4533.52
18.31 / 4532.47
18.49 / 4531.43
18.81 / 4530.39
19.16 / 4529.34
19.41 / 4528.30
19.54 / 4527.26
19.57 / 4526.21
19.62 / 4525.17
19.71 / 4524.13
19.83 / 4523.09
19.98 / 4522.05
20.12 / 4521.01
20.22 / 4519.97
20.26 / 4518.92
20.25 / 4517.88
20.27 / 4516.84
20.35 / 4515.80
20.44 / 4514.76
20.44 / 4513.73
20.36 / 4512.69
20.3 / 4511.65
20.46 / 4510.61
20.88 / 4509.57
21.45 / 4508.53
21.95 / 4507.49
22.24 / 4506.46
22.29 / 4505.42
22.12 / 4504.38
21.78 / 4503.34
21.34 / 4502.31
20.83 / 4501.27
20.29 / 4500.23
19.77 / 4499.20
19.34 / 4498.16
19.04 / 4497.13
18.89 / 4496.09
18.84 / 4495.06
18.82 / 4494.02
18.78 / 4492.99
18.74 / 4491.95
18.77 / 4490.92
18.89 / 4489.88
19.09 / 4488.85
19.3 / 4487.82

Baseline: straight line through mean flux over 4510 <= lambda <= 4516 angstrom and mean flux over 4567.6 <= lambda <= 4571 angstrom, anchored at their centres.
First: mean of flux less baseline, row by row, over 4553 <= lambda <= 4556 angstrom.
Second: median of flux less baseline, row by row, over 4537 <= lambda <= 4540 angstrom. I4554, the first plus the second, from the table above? -1.2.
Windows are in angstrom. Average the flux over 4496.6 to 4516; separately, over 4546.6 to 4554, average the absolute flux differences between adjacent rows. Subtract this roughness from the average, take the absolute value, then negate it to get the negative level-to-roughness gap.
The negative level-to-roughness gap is -20.4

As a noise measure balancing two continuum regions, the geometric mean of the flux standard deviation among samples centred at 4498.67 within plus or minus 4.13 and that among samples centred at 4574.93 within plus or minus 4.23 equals 0.4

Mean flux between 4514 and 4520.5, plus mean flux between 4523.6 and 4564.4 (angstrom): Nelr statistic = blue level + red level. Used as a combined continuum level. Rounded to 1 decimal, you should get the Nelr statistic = 40.3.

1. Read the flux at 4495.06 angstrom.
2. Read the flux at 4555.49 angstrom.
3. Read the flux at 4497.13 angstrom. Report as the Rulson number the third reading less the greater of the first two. -1.5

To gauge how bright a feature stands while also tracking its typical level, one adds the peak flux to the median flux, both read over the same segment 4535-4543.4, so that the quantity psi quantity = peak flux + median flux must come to 38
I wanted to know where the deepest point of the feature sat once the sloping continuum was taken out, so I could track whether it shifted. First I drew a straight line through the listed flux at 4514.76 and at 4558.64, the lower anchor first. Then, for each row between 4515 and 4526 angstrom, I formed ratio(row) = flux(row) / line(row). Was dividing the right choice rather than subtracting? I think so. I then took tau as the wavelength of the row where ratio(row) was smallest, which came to 4525.17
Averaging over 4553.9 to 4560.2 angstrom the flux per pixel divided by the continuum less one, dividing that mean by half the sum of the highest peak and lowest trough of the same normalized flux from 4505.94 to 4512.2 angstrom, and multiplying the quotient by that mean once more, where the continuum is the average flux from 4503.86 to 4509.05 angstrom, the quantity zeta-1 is -0.090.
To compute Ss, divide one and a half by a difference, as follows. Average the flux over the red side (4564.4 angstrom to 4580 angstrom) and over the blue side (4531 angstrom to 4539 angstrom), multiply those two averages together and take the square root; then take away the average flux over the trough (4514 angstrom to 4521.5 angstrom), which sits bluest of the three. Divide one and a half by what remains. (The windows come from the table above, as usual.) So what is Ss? -1.6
